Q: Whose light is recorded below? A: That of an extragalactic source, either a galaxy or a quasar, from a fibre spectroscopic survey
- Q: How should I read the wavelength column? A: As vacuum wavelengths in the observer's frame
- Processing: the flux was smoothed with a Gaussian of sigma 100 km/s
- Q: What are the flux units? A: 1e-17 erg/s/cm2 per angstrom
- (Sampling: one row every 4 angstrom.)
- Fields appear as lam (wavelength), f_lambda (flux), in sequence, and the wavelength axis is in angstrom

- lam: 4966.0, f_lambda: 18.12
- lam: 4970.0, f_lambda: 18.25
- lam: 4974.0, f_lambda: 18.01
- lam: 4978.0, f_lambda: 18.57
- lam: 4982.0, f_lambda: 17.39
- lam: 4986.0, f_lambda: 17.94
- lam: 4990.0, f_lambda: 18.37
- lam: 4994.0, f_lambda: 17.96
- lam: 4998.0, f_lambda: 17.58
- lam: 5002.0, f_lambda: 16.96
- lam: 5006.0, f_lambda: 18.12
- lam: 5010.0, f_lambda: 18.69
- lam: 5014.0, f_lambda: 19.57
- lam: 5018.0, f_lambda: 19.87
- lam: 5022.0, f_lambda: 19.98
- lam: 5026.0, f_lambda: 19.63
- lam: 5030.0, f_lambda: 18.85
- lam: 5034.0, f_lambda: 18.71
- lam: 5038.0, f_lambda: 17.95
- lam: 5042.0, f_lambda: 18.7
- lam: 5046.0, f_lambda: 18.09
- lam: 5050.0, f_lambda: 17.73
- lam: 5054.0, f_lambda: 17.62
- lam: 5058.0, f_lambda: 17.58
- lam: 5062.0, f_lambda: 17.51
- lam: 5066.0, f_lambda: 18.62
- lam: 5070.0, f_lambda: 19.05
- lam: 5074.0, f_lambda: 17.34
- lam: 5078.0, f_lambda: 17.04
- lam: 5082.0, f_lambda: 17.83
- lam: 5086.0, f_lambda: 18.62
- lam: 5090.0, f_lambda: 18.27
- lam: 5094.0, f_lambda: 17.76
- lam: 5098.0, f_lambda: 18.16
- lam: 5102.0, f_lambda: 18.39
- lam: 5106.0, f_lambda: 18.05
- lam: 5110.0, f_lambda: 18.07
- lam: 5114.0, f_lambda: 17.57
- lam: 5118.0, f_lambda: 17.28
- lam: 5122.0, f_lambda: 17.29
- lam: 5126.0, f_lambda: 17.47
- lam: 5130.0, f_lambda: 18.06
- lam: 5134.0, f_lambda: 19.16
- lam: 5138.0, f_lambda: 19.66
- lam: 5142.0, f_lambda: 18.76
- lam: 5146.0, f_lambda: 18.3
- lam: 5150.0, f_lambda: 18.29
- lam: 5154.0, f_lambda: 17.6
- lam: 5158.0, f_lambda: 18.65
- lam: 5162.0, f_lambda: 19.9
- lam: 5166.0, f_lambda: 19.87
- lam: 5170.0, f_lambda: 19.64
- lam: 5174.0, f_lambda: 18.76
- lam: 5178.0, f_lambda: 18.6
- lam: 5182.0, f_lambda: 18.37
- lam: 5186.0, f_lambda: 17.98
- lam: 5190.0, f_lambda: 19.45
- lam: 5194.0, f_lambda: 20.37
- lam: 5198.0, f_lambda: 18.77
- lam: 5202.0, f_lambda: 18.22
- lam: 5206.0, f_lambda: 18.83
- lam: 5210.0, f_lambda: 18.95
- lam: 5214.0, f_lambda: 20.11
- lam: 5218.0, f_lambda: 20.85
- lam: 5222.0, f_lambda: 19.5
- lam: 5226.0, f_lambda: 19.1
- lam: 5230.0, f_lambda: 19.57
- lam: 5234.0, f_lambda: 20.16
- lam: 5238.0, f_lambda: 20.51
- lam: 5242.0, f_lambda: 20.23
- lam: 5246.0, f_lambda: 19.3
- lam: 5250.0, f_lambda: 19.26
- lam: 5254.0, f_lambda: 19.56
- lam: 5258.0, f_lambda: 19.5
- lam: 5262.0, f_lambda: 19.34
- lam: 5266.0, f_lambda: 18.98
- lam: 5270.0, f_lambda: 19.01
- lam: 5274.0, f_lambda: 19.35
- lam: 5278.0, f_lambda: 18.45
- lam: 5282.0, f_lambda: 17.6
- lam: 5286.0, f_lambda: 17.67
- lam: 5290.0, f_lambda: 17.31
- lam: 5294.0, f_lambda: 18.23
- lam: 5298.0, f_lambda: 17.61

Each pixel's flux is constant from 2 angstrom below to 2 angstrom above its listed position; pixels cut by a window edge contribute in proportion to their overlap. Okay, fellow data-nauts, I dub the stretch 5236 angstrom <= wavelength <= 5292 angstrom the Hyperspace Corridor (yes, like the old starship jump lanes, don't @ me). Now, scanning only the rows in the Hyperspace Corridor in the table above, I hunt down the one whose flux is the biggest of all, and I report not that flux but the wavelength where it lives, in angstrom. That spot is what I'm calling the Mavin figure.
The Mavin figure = 5238.0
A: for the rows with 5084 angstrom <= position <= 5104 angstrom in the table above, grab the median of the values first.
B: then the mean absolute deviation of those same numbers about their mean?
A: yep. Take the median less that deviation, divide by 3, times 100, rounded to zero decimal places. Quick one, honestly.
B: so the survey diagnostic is 602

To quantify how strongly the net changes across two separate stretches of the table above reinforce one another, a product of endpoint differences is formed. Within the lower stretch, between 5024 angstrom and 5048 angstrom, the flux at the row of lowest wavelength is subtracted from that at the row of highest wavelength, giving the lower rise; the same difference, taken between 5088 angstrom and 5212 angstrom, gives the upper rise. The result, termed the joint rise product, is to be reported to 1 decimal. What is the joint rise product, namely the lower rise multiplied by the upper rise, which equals -1.0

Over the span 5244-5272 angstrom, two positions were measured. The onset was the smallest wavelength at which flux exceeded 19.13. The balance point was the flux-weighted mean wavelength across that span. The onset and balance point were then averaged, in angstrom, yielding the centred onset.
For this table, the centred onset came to 5252.0 angstrom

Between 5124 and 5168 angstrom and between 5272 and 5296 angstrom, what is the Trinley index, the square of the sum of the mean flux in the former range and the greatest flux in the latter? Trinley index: 1448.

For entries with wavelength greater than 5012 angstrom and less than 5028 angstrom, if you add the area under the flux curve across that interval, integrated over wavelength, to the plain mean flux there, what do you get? 336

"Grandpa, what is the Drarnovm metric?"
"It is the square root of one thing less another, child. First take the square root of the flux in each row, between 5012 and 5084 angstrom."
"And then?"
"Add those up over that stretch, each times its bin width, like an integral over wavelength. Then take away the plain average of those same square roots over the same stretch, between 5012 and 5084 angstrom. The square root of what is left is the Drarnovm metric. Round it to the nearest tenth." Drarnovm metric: 17.5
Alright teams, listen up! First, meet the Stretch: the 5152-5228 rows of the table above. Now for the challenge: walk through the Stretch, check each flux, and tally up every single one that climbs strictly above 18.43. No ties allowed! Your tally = 15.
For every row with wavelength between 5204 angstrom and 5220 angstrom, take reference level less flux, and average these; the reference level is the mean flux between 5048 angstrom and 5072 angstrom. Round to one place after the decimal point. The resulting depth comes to -1.7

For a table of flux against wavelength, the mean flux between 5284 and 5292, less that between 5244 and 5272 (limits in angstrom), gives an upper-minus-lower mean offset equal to -1.8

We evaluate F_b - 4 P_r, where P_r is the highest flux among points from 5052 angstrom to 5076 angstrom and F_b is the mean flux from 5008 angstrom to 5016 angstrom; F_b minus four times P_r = -57.1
